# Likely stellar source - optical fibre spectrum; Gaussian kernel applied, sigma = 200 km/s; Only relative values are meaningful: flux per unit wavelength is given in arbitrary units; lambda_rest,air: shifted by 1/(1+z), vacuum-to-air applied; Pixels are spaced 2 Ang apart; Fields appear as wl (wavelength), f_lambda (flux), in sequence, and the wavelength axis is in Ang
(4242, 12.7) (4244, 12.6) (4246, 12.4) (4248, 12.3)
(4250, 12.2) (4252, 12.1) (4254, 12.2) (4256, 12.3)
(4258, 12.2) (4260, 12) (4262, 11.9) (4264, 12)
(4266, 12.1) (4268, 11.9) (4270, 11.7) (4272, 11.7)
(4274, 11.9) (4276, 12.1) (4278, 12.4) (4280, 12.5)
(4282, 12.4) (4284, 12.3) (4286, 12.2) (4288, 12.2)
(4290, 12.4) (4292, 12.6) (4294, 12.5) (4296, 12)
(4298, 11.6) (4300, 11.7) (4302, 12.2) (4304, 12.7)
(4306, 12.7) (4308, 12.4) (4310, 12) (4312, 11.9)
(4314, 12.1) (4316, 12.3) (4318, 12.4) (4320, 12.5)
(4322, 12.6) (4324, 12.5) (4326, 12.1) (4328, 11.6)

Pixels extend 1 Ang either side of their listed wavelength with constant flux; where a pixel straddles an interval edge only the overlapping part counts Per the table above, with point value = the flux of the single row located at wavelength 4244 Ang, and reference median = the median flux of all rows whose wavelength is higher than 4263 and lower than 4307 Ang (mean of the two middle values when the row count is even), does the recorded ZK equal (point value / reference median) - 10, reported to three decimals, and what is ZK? -8.967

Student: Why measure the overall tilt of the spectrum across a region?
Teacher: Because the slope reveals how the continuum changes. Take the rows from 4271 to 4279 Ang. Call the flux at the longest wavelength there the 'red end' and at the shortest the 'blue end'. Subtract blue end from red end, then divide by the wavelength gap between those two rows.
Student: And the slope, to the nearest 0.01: 0.12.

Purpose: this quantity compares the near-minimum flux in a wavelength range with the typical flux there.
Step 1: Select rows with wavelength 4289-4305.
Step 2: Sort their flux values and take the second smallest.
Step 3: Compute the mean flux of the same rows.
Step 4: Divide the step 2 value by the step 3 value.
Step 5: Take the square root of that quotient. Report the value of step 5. 0.979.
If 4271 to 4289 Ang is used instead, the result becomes 0.988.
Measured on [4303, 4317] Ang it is 0.988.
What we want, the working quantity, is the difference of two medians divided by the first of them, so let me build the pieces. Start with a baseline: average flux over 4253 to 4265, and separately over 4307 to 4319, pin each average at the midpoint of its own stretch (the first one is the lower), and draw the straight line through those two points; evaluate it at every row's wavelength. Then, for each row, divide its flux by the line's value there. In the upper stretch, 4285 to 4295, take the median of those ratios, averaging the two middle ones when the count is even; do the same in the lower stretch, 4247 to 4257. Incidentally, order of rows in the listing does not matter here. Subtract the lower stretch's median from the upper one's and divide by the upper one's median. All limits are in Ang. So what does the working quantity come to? 0.011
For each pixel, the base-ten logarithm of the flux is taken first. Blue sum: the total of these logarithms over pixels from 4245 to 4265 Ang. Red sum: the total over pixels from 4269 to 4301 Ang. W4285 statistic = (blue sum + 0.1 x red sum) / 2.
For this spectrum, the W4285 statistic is 6.3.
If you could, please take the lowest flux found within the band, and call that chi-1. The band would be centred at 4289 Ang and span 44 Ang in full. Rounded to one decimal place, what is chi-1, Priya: 11.6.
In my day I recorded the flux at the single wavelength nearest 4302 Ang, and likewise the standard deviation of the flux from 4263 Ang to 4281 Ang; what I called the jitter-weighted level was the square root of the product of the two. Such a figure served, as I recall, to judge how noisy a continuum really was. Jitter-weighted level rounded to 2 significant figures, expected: 1.8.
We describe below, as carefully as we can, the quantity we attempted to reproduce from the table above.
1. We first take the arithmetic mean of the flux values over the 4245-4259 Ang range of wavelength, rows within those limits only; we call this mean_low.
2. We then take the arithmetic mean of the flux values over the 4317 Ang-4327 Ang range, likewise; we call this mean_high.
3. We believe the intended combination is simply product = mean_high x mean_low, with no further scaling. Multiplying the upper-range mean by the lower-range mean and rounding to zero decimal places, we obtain 152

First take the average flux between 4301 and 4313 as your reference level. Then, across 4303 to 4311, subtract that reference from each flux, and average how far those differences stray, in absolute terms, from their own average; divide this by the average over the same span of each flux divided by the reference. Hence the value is 0.25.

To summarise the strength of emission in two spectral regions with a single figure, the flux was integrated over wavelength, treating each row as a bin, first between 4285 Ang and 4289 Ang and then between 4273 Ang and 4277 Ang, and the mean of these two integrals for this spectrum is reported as 48.4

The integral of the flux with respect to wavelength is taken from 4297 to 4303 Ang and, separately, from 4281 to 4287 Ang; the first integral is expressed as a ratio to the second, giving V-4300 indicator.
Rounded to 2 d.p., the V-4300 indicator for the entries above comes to 0.96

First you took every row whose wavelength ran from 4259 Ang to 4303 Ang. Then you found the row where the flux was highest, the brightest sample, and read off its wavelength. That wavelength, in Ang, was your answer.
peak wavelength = 4292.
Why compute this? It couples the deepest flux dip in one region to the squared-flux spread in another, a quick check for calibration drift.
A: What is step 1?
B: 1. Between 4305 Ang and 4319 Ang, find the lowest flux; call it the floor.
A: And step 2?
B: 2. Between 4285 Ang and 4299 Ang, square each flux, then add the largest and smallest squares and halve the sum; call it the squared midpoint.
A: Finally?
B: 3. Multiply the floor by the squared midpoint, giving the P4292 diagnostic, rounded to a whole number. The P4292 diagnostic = 1745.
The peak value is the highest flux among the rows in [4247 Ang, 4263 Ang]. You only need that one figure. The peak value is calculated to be 12.3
